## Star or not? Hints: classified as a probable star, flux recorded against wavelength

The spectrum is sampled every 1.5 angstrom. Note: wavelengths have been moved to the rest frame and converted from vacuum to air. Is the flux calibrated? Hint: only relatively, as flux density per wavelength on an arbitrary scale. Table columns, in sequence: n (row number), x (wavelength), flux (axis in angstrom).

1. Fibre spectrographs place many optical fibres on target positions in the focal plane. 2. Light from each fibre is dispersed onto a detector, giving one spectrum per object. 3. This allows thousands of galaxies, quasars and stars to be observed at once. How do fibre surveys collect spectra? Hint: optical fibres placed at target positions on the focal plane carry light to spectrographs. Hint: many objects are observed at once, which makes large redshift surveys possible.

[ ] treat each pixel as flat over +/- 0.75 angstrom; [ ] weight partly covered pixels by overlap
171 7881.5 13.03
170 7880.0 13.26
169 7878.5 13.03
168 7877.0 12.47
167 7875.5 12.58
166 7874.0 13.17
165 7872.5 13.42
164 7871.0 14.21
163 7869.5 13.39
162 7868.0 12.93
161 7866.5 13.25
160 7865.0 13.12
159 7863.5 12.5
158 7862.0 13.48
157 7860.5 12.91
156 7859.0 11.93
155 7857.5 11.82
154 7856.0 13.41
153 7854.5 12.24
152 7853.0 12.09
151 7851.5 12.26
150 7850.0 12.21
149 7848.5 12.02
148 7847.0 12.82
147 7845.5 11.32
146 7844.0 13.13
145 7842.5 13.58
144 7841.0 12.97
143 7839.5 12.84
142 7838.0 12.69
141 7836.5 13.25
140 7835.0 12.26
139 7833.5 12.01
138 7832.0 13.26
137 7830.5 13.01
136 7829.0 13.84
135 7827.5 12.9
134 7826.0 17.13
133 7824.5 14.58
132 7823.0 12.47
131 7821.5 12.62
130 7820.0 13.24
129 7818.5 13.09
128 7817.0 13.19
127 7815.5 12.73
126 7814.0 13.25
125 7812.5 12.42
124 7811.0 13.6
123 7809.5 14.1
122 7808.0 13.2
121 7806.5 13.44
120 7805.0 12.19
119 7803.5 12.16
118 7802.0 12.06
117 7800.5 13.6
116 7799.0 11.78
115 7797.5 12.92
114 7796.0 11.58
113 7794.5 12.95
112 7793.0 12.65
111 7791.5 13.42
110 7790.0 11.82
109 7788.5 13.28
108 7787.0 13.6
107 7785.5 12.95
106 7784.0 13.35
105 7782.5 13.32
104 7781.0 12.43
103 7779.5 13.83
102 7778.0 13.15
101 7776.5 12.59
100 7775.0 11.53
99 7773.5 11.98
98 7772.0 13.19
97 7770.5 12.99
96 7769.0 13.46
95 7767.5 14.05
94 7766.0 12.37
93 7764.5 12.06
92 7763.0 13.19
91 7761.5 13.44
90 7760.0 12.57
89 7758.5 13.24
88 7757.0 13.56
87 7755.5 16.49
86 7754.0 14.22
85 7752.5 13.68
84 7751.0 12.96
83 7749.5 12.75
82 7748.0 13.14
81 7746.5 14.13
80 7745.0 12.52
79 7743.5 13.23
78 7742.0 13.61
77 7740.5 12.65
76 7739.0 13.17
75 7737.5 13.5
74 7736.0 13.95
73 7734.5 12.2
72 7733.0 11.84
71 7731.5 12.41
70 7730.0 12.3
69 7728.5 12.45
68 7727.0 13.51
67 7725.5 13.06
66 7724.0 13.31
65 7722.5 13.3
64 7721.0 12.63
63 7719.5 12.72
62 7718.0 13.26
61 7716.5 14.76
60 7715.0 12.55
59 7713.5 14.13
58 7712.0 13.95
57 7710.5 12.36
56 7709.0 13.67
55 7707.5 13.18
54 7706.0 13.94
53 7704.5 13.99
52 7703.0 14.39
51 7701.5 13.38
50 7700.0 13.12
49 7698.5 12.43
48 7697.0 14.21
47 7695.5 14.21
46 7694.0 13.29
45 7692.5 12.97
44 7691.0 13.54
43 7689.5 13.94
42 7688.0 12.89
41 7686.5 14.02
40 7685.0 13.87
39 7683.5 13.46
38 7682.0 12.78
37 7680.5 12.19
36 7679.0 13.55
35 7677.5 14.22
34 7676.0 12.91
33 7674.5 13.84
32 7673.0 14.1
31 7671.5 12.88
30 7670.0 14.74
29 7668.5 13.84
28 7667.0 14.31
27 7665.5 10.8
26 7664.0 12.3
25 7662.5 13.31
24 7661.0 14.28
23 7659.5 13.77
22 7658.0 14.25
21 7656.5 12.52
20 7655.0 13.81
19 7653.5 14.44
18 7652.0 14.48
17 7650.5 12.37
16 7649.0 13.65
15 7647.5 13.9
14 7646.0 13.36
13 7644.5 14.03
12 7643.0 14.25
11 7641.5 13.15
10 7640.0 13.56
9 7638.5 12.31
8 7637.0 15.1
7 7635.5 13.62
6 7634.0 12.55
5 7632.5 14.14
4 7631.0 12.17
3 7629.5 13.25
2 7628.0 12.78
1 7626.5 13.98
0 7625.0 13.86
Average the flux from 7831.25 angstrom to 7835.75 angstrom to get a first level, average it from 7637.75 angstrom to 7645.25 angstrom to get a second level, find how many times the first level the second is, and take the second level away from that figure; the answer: -12.4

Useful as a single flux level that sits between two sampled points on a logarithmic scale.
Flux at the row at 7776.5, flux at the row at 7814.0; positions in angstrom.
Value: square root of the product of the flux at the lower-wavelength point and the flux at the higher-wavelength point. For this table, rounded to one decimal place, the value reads 12.9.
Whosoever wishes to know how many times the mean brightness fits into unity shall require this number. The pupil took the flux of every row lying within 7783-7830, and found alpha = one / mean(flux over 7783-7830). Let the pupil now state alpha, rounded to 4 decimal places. 0.0763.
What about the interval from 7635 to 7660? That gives 0.0731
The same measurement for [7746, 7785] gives 0.0757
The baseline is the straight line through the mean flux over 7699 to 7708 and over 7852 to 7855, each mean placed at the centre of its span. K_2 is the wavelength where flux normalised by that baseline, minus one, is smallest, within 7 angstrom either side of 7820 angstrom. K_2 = 7823.0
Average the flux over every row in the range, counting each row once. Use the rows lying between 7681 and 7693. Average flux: 13.4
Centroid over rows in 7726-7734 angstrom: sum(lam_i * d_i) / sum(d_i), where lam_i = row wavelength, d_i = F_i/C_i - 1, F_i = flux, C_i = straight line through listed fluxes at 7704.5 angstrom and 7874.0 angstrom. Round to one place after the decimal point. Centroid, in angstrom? 7730.7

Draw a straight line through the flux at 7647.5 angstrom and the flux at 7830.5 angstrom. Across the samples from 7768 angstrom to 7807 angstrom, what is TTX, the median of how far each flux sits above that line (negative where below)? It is -0.26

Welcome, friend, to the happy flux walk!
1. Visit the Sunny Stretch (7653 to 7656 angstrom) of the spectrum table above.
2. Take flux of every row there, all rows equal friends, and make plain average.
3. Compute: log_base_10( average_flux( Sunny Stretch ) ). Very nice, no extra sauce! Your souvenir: 1.15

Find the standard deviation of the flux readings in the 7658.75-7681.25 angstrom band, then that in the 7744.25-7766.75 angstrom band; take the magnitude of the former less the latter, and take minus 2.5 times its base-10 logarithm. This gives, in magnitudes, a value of 3.9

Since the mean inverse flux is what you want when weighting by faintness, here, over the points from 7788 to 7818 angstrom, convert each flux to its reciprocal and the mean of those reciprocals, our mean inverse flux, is 0.078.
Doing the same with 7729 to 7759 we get 0.076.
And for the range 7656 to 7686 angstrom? 0.075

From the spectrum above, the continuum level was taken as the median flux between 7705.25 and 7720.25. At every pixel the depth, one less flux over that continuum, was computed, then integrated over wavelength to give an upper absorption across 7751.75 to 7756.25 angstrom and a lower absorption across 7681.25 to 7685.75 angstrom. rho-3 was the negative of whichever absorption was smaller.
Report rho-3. 0.45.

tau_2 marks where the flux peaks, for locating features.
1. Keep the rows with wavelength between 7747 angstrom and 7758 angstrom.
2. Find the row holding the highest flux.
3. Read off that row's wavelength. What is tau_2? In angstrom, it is 7755.5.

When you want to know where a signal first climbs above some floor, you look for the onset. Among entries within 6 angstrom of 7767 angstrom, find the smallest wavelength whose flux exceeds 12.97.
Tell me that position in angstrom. 7761.5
